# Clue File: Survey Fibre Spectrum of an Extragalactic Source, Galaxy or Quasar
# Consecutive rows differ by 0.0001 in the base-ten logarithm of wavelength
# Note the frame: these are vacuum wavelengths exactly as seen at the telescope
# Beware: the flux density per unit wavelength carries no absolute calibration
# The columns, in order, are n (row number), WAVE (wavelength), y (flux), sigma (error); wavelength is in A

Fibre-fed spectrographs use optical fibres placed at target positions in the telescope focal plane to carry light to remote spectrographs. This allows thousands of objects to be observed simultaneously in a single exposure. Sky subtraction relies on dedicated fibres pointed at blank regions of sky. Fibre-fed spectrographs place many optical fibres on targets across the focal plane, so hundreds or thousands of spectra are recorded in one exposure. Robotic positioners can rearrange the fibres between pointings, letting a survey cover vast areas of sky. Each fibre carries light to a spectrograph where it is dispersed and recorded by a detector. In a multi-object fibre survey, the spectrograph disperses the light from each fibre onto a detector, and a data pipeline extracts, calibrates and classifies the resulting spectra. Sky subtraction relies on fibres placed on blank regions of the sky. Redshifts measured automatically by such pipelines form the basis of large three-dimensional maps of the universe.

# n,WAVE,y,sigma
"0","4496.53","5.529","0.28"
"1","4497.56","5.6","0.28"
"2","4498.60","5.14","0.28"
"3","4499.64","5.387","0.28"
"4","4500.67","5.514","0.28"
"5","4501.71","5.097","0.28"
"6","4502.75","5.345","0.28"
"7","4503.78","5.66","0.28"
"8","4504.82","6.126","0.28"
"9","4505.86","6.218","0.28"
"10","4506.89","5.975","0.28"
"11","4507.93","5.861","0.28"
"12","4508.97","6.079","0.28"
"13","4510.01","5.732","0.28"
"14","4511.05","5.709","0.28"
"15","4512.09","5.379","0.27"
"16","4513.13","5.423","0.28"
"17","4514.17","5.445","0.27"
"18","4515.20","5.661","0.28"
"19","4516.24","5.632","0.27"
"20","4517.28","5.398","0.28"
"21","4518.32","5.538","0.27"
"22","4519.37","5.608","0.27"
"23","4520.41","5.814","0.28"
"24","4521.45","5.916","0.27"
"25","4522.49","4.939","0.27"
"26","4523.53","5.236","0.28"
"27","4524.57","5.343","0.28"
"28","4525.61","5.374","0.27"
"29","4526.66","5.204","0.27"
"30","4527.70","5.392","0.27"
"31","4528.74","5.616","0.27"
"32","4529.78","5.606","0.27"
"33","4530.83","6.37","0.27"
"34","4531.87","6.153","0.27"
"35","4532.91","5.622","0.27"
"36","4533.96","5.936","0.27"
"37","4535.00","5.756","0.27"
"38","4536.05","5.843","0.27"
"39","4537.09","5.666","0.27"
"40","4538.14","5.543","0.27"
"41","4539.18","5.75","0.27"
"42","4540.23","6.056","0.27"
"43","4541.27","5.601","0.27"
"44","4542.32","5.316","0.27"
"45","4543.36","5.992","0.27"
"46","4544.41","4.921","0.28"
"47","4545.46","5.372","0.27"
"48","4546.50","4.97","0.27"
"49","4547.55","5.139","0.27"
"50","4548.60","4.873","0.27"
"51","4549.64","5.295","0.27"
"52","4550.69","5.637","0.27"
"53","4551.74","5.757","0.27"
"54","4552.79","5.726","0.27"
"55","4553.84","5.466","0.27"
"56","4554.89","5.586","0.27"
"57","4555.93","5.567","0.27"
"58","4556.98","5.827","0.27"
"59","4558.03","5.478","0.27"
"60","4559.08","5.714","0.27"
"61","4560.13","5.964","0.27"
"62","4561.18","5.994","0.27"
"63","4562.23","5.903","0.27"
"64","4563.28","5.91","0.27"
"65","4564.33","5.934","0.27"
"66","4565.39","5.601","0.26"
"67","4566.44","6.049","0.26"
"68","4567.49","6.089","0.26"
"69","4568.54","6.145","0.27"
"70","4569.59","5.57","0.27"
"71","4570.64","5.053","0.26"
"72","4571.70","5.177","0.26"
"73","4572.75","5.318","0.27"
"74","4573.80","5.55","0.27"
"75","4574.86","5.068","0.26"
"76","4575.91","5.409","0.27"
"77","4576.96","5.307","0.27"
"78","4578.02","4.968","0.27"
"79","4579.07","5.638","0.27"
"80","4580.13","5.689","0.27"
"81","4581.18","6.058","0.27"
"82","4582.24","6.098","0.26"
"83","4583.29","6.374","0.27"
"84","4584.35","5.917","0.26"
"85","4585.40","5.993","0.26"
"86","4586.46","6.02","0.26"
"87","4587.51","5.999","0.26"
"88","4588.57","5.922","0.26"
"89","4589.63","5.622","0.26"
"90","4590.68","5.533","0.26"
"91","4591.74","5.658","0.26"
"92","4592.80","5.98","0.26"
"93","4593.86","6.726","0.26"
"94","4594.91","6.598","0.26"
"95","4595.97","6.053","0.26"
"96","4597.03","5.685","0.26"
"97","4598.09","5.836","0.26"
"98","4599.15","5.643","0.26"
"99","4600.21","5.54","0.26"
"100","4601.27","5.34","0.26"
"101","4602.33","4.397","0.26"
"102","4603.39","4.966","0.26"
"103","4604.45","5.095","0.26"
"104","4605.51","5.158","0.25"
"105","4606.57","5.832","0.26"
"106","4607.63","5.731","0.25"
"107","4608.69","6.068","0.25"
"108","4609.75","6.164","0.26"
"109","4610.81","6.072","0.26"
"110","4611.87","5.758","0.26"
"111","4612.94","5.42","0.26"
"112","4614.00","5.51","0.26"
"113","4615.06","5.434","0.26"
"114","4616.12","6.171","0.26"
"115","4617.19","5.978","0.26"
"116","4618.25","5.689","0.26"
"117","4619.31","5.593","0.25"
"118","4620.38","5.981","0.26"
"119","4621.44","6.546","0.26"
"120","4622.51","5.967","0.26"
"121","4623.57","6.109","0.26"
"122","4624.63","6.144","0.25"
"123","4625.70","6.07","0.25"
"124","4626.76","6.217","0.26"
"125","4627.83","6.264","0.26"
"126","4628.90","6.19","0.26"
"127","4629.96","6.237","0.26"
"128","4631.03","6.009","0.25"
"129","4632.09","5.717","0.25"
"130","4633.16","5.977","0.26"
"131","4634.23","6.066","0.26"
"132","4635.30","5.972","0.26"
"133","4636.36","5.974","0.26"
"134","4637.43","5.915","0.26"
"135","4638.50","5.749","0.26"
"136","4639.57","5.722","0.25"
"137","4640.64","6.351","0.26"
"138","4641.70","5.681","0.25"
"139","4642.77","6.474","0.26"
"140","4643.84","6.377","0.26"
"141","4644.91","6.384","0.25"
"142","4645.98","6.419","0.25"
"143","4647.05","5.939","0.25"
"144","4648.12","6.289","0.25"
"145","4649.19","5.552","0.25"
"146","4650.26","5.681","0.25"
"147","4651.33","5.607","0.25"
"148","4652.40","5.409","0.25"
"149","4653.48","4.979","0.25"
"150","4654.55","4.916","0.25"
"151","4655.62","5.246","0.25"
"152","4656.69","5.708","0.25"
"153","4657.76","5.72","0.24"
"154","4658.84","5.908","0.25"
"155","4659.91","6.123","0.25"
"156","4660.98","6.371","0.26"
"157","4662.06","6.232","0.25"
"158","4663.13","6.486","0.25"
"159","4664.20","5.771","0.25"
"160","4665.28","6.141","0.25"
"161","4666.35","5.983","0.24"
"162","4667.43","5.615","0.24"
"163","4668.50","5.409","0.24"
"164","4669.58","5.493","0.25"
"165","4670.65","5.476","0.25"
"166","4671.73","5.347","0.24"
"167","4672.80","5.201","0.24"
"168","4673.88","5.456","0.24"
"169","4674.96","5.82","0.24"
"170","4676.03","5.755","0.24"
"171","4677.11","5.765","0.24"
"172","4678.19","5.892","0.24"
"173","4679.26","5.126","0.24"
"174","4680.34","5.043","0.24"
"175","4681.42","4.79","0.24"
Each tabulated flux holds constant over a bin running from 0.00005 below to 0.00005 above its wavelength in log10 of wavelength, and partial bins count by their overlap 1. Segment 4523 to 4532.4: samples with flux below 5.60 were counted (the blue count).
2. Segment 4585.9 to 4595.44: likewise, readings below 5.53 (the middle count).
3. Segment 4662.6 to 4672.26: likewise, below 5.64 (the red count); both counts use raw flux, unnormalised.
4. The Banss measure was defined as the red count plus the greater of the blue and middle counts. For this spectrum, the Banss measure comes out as 10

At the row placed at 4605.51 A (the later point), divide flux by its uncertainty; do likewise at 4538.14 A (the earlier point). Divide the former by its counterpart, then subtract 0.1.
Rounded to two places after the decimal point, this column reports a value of 0.90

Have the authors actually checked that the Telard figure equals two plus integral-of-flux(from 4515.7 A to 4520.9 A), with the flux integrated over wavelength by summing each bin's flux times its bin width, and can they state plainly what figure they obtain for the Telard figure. 31.1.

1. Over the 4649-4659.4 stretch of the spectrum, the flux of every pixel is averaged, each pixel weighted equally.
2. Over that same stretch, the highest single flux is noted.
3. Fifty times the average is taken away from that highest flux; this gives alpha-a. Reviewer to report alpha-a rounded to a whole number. -268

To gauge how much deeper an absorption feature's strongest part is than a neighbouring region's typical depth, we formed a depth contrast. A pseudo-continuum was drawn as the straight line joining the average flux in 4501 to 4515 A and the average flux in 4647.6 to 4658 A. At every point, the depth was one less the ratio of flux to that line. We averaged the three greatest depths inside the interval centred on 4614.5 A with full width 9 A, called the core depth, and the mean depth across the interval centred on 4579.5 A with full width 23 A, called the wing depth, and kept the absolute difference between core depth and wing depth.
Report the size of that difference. 0.03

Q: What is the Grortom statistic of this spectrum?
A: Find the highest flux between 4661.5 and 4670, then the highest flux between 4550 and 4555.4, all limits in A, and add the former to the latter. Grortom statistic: 12.2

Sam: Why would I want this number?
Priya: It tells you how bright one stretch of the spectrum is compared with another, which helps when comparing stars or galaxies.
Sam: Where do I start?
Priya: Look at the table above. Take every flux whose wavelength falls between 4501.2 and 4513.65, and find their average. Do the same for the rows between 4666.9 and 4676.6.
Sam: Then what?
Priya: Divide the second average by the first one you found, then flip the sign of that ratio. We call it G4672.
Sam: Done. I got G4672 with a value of -0.96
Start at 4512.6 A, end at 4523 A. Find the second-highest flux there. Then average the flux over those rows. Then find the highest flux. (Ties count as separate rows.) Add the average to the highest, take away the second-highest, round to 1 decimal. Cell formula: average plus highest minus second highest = 5.6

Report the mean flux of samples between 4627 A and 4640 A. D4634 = 6.0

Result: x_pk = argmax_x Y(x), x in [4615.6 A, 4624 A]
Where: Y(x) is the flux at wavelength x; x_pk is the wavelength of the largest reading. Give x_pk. 4621.44 A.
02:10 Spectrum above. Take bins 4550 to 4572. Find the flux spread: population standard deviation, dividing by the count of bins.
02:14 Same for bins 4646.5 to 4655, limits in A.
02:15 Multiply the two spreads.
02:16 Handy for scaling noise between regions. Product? 0.12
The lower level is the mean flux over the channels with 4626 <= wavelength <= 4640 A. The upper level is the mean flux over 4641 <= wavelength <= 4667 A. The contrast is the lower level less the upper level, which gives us 0.11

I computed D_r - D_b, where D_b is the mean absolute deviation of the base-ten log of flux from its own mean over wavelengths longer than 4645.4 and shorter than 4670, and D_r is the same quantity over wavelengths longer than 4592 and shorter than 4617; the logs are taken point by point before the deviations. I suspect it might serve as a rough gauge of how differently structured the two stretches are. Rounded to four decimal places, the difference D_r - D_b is 0.0040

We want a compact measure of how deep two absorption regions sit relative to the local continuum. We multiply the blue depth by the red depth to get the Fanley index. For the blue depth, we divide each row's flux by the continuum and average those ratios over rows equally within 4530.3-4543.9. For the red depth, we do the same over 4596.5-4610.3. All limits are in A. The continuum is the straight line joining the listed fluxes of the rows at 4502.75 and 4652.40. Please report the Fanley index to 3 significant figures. 1.11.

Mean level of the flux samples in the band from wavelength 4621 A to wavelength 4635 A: 6.1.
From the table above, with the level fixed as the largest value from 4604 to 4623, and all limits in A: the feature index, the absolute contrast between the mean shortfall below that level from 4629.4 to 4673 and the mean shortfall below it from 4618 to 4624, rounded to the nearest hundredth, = 0.14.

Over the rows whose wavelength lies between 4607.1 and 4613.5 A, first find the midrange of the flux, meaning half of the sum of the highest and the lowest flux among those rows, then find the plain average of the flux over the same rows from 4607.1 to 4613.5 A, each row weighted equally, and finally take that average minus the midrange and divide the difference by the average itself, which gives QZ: 0.013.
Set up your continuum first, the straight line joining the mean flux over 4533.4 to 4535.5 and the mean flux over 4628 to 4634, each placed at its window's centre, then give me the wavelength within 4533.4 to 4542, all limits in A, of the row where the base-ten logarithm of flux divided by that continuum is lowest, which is 4538.14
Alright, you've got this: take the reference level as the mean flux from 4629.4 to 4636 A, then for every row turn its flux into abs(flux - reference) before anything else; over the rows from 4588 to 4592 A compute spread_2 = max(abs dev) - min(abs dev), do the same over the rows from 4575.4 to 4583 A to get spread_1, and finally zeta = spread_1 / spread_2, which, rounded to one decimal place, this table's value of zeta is 2.5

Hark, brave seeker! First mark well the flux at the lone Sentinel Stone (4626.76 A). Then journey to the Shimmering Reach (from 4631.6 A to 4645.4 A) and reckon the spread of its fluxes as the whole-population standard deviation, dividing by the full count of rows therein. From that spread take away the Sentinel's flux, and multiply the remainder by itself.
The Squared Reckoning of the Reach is 35.3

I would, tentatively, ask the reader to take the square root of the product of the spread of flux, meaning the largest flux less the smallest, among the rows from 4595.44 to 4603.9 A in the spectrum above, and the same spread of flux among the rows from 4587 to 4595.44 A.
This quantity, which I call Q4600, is 1.4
